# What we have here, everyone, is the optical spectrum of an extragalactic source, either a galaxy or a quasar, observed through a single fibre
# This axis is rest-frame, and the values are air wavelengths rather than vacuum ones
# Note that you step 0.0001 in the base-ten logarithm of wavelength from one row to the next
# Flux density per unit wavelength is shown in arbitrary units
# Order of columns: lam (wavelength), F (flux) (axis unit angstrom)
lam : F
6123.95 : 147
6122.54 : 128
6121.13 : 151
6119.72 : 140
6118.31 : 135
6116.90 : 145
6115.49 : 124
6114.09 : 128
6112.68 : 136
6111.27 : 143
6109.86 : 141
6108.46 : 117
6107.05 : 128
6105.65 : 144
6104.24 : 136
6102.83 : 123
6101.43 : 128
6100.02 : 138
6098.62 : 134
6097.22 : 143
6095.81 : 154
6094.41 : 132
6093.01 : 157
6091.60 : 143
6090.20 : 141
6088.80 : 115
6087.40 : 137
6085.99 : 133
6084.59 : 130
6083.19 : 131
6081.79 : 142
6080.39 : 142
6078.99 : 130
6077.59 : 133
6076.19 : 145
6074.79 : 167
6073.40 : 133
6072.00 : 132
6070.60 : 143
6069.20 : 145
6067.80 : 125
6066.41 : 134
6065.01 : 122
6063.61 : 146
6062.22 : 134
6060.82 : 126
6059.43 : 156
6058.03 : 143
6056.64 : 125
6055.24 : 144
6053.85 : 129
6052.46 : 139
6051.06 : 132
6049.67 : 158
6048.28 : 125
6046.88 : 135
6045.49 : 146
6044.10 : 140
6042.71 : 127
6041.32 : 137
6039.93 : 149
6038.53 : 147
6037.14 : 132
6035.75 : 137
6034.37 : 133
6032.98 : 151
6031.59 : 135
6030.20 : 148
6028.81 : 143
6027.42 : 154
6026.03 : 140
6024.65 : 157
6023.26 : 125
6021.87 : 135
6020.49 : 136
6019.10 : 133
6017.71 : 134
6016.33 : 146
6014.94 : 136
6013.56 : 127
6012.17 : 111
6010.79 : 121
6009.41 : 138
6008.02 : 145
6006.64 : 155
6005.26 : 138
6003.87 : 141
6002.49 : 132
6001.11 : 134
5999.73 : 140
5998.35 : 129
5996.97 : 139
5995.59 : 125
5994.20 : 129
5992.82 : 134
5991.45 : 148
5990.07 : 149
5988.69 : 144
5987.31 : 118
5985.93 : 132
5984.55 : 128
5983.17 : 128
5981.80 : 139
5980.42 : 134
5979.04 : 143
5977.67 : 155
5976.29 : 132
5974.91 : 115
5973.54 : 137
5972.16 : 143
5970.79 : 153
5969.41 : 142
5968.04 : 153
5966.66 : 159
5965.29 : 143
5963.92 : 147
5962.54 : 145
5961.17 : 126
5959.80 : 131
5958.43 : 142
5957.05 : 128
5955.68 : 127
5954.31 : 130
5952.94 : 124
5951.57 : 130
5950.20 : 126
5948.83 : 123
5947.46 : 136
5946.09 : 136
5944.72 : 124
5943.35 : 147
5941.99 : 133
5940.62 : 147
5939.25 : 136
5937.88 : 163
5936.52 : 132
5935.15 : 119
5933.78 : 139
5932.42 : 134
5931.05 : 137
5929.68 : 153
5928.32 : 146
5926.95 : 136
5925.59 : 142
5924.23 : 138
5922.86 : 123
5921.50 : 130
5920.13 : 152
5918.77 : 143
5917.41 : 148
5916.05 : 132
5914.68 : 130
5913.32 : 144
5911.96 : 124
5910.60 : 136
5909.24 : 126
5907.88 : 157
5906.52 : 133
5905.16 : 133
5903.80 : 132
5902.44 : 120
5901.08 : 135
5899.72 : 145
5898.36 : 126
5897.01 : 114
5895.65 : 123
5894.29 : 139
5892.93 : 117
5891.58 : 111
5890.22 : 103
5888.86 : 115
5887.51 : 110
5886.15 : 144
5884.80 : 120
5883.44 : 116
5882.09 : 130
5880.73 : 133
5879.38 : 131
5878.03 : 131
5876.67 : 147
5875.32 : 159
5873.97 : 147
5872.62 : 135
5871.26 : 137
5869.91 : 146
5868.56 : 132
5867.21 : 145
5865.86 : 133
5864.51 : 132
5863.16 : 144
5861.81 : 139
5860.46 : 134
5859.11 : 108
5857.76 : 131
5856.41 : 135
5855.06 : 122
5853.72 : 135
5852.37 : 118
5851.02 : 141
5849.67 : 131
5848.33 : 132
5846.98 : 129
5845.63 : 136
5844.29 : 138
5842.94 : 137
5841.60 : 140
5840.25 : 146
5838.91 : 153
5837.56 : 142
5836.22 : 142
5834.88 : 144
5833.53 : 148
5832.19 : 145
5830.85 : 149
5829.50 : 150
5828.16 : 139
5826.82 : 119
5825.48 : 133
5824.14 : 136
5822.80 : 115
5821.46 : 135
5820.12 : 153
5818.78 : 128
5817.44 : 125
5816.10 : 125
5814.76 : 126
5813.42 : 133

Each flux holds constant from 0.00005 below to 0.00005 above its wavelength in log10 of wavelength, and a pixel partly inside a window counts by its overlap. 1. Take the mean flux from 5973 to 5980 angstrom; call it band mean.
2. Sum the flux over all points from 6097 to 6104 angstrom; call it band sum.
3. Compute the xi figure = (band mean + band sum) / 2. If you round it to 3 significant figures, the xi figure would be 401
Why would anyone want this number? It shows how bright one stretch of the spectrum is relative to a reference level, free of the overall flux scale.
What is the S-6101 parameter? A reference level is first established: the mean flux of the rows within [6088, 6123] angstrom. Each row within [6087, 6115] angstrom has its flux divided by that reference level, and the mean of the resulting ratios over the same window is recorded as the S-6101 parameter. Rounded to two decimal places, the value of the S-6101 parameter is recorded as 1.00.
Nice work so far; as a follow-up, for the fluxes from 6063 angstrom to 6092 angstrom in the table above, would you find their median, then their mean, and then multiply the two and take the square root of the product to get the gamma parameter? 135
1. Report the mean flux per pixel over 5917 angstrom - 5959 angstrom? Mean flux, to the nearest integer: 136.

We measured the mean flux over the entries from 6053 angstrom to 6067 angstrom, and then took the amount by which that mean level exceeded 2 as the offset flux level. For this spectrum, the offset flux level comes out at 134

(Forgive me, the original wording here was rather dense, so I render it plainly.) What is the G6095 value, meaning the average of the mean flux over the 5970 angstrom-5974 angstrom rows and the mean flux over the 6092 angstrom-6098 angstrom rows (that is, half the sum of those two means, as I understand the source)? 145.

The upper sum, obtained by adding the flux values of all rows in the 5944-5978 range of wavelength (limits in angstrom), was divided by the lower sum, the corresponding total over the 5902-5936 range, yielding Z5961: 1.00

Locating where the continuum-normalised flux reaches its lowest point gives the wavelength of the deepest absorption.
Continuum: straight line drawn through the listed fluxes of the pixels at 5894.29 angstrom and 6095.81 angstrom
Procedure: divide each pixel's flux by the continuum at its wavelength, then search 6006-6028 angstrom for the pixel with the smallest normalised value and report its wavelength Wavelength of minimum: 6012.17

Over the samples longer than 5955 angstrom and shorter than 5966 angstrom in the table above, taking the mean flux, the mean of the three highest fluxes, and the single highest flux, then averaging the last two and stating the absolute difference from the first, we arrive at 10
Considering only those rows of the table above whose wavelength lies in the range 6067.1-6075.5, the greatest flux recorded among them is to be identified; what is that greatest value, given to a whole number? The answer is 167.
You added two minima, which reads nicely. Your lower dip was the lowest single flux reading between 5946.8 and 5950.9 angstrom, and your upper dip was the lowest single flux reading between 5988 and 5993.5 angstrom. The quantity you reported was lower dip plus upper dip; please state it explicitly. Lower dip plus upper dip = 257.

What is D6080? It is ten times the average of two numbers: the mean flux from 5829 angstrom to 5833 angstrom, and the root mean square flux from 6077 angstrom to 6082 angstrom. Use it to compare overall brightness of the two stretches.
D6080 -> 1424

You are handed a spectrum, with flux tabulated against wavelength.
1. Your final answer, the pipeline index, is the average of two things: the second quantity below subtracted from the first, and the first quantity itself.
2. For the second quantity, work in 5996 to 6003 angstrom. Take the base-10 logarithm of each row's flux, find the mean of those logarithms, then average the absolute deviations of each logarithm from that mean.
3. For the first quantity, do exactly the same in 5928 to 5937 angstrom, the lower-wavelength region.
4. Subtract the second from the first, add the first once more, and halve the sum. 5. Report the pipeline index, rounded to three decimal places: 0.018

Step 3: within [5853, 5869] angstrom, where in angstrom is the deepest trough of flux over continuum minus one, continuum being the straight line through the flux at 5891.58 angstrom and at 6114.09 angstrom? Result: 5859.11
